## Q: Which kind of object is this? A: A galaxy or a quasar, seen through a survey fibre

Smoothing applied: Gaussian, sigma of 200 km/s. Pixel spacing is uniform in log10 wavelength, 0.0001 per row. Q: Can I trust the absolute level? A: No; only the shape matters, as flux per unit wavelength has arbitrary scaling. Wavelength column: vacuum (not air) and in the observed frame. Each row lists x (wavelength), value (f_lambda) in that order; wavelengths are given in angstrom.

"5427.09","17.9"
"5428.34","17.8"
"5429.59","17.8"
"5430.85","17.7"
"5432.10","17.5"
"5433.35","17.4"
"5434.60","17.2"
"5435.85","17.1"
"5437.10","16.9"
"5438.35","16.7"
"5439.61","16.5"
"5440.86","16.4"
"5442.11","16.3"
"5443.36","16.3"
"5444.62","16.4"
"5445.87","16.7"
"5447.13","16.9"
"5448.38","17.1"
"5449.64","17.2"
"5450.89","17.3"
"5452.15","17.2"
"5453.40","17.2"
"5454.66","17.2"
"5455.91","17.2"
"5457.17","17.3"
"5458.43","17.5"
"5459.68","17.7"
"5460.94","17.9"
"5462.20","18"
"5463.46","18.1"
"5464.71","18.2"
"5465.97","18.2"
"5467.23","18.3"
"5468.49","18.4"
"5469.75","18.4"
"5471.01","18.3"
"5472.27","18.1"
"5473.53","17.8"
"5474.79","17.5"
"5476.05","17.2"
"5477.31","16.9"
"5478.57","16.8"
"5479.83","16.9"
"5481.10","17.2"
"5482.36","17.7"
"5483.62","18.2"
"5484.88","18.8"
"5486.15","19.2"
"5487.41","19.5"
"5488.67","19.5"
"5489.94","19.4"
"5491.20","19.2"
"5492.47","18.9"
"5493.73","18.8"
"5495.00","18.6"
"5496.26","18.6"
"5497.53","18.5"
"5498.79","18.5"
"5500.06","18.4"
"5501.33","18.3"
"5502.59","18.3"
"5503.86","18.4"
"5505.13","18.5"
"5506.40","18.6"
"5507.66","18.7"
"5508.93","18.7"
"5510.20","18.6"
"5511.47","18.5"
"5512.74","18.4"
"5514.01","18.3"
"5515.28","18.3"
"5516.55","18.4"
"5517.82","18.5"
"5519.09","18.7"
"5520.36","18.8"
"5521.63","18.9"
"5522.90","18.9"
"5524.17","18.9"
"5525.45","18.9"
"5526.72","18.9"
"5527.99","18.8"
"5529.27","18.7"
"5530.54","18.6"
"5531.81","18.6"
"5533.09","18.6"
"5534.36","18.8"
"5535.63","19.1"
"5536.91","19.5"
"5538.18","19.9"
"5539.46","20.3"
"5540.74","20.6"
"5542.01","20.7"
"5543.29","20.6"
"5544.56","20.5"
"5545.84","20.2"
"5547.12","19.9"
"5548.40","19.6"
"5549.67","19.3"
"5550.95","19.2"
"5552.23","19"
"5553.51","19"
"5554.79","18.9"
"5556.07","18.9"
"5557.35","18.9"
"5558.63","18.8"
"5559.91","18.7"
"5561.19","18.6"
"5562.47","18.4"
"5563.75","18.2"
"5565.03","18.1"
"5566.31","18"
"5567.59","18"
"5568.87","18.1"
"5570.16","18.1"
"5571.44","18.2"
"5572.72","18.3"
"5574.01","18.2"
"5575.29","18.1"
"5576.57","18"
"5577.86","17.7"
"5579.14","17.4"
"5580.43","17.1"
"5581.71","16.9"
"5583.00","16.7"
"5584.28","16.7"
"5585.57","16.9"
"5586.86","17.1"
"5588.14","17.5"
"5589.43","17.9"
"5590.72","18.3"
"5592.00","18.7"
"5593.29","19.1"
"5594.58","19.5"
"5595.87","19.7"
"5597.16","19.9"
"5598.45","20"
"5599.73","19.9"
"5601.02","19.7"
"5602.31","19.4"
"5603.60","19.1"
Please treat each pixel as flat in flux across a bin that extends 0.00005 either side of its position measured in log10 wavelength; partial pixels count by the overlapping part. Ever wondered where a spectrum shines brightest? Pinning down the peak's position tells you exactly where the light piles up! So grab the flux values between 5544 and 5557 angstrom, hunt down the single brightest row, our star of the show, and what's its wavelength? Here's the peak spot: 5544.56 angstrom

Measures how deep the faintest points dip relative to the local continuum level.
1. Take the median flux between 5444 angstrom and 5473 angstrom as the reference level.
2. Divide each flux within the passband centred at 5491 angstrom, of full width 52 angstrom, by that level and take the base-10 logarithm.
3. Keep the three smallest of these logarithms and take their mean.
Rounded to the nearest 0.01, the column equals -0.02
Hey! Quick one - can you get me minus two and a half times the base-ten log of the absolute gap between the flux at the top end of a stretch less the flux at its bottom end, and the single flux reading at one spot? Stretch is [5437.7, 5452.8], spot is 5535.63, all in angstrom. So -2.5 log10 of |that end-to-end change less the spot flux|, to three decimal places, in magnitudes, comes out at -3.174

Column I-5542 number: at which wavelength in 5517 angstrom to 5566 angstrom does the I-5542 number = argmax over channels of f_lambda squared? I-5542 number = 5542.01 angstrom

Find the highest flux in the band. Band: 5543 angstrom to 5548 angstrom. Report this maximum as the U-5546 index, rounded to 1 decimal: 20.6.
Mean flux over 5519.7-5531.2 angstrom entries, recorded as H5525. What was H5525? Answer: 18.8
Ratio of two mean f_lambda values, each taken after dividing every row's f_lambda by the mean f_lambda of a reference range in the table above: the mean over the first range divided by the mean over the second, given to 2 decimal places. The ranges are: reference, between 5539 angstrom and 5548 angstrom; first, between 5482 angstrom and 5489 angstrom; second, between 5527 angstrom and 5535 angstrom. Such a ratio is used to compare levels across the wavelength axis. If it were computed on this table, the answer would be 1.01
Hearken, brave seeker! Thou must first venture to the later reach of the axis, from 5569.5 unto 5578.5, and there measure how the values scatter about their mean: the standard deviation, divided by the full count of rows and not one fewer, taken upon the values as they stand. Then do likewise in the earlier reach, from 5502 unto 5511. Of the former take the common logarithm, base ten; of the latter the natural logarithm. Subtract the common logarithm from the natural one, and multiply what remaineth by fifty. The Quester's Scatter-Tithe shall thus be -61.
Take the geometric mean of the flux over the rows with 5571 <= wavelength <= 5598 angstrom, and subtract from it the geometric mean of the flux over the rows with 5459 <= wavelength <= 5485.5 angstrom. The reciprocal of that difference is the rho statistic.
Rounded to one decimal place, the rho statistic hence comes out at 7.1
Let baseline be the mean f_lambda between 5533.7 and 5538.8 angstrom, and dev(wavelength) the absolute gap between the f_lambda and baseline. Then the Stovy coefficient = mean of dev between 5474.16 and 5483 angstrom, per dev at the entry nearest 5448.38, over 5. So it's 0.19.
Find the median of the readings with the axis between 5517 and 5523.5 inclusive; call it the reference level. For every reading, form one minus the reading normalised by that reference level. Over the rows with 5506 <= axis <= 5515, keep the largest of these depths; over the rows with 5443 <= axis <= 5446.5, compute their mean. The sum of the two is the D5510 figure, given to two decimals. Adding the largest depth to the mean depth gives 0.15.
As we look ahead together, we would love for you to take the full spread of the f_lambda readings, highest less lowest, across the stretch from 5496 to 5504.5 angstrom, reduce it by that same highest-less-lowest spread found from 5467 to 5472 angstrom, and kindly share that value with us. 0.20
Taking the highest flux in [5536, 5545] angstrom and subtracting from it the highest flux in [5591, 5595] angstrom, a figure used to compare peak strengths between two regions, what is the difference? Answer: 1.2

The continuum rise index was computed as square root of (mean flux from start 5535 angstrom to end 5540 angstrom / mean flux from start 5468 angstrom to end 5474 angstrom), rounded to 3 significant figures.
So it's 1.04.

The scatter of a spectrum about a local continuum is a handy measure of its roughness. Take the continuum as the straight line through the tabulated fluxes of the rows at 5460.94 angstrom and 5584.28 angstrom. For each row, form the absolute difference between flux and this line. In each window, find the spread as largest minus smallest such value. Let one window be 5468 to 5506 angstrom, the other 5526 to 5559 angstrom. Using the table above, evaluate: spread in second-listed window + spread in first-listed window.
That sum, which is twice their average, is 4.1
